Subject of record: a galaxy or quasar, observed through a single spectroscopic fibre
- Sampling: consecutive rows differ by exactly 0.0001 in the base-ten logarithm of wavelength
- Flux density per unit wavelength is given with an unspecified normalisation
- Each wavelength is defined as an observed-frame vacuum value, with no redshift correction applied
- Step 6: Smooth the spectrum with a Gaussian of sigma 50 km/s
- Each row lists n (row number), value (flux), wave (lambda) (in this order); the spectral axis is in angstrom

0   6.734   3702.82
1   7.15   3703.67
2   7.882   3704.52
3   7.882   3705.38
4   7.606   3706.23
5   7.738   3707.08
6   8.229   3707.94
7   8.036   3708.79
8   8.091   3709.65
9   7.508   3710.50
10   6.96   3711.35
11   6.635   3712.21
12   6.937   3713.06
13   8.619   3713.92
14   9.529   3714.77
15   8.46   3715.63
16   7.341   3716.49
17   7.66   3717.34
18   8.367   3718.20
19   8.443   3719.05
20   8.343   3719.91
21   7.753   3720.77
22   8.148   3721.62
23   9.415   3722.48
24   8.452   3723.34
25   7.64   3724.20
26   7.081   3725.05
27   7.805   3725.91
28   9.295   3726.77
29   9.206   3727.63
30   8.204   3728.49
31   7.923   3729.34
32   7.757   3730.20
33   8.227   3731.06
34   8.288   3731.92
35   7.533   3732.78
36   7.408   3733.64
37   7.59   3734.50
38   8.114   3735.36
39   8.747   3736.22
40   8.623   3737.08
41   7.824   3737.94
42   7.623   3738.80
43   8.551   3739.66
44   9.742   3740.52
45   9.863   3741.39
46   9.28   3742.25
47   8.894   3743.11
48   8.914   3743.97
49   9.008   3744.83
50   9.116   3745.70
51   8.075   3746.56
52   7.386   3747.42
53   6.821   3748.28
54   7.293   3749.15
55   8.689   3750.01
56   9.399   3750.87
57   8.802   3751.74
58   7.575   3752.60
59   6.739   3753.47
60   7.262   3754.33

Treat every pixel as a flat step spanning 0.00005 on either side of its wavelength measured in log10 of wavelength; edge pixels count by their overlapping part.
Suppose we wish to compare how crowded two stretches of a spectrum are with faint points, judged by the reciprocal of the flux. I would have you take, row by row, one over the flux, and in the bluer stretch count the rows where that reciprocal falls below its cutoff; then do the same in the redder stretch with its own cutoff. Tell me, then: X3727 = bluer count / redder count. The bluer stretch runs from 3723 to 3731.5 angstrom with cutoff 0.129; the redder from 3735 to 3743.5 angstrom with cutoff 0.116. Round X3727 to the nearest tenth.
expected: 1.3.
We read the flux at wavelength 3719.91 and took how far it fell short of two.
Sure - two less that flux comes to -6.3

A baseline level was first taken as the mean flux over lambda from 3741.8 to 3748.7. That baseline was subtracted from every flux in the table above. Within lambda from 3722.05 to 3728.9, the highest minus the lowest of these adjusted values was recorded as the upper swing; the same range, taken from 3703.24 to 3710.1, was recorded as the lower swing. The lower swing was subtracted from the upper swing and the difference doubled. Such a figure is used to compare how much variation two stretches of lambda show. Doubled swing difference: 2.5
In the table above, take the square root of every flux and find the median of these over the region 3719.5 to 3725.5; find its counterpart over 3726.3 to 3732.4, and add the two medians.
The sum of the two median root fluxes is 5.72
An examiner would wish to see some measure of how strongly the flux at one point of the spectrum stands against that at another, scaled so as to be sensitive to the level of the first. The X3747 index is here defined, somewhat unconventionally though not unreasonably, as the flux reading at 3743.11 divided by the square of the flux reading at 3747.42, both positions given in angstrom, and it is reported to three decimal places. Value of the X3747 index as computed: 0.163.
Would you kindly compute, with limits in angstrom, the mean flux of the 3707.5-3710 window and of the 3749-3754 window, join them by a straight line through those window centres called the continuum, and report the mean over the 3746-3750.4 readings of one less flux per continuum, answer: 0.05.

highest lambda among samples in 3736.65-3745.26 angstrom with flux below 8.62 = 3739.66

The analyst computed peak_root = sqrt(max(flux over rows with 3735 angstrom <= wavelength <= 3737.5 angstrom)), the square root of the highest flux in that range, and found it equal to 2.96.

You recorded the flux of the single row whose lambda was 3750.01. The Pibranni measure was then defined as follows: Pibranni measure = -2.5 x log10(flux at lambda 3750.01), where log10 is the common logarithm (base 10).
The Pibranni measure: -2.35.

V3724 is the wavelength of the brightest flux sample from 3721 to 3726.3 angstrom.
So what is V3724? 3722.48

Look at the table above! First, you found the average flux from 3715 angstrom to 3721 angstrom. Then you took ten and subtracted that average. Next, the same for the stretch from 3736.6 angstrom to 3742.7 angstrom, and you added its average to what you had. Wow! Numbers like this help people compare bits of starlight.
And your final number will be 10.7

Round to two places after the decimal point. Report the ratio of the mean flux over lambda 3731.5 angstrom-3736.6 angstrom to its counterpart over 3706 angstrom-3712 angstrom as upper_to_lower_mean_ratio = 1.03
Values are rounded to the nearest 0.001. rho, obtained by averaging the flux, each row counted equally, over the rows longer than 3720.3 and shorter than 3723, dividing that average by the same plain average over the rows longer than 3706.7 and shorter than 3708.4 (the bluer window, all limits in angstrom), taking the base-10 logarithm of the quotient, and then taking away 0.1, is -0.076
